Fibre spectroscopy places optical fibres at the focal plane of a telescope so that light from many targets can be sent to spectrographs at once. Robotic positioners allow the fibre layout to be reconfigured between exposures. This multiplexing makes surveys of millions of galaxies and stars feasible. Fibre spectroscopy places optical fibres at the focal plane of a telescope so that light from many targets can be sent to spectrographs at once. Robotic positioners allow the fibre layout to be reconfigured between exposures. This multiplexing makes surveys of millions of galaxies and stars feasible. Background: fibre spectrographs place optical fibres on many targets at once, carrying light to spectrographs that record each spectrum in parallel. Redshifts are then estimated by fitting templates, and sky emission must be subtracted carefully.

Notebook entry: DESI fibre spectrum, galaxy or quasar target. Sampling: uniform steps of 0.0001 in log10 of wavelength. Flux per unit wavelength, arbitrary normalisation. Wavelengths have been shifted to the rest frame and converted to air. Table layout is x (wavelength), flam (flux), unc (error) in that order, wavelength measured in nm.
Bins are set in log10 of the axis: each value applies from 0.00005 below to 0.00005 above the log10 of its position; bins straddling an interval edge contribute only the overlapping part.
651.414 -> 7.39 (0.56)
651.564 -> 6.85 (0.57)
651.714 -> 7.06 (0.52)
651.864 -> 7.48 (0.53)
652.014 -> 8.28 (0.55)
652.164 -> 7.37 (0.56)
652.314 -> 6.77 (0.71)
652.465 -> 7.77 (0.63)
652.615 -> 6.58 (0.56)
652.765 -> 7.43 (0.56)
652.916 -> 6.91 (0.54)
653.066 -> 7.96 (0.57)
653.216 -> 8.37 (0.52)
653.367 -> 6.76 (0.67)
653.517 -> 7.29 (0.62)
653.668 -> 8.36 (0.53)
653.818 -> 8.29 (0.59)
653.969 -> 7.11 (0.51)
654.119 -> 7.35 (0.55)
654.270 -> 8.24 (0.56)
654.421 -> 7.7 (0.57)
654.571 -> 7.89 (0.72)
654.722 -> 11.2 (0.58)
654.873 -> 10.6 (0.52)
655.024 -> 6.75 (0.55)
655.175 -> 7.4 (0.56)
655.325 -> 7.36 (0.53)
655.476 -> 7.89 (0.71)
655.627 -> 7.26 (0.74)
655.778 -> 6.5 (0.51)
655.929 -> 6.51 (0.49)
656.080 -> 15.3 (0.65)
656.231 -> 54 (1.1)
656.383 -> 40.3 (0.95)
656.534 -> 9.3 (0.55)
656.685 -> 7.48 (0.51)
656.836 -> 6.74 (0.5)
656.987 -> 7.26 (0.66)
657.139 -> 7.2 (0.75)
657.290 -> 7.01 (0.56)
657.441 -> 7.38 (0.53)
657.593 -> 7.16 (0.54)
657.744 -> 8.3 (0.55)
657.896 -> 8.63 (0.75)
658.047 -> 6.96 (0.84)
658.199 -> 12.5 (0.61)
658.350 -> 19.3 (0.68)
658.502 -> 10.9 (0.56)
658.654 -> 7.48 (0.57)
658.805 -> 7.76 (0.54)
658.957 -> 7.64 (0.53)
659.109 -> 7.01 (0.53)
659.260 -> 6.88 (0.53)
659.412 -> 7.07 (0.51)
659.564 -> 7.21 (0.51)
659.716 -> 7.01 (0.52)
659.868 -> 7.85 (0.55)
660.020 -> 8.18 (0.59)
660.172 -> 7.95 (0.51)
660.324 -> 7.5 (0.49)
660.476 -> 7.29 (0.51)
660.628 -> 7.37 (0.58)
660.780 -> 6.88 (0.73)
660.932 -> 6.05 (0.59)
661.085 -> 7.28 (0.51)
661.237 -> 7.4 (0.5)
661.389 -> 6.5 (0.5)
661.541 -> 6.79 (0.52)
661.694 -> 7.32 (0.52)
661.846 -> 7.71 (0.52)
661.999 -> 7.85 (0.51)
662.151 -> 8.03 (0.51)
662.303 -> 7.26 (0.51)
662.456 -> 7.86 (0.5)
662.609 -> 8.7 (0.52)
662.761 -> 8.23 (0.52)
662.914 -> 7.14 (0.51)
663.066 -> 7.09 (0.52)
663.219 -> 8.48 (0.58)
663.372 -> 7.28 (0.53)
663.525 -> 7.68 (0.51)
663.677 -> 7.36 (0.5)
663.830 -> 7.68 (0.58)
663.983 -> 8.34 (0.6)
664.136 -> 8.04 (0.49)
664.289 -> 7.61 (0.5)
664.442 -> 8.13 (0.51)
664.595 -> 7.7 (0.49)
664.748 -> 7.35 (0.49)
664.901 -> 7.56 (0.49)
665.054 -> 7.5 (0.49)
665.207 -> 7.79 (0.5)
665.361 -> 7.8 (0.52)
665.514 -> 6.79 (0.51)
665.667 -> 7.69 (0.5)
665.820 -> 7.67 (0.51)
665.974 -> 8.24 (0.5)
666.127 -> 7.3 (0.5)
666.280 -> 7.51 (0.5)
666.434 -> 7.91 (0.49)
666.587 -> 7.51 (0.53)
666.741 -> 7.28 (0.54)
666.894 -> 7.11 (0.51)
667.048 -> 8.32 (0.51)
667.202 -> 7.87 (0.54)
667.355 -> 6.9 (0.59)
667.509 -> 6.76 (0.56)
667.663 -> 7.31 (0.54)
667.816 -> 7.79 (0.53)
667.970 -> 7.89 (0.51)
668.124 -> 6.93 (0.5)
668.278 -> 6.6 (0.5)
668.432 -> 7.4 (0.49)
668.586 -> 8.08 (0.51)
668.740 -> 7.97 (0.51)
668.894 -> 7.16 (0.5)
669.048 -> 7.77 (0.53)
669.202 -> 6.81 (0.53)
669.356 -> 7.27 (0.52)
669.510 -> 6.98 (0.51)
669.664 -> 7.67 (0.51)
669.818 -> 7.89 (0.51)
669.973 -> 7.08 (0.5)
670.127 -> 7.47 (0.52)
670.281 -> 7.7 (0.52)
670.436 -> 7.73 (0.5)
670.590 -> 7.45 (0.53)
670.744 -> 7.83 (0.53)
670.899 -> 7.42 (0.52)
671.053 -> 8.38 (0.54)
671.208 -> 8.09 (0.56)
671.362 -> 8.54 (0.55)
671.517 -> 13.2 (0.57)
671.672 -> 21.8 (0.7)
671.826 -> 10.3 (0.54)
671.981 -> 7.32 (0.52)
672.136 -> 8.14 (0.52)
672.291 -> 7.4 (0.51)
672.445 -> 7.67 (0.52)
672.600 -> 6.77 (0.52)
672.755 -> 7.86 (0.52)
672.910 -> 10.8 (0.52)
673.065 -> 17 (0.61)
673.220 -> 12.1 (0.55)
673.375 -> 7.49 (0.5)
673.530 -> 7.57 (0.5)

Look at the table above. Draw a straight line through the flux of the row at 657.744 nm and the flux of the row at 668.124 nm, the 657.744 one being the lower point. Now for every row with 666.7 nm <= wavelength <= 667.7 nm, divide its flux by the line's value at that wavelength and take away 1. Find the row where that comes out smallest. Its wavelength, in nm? 667.509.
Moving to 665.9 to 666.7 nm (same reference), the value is 666.127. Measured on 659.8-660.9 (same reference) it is 660.780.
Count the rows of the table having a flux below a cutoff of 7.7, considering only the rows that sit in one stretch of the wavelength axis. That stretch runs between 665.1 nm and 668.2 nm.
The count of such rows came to 12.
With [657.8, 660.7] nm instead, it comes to 11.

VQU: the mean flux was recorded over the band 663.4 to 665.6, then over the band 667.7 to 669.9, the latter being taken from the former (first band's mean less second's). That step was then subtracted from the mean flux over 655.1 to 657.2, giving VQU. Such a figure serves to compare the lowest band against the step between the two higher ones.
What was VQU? 13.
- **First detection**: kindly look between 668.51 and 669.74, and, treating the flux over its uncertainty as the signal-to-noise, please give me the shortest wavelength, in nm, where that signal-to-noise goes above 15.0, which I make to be 668.586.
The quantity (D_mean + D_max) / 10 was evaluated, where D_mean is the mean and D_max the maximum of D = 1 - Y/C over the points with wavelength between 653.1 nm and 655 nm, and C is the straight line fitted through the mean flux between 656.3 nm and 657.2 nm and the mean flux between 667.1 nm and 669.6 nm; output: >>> 0.10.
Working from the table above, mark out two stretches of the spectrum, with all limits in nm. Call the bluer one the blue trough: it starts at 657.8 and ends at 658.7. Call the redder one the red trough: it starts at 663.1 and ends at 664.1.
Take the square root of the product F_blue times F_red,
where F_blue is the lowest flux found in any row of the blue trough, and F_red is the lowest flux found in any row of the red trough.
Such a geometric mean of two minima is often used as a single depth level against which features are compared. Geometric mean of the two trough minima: 7.1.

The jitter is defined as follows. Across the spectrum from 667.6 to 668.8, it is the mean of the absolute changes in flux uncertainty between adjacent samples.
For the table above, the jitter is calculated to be 0.01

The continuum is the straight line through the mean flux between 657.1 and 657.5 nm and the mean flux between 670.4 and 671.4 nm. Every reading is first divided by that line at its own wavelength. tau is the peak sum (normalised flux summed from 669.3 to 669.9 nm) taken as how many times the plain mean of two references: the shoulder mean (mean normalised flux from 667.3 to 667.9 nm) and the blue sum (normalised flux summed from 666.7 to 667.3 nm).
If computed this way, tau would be 1.55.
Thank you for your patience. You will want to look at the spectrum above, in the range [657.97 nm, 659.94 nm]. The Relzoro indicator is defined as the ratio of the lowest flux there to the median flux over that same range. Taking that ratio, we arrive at 0.92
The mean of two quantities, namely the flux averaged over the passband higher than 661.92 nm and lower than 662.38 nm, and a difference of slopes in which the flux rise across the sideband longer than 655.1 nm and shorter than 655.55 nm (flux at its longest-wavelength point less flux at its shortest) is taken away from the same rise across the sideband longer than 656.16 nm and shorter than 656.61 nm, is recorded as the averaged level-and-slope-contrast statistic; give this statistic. -19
